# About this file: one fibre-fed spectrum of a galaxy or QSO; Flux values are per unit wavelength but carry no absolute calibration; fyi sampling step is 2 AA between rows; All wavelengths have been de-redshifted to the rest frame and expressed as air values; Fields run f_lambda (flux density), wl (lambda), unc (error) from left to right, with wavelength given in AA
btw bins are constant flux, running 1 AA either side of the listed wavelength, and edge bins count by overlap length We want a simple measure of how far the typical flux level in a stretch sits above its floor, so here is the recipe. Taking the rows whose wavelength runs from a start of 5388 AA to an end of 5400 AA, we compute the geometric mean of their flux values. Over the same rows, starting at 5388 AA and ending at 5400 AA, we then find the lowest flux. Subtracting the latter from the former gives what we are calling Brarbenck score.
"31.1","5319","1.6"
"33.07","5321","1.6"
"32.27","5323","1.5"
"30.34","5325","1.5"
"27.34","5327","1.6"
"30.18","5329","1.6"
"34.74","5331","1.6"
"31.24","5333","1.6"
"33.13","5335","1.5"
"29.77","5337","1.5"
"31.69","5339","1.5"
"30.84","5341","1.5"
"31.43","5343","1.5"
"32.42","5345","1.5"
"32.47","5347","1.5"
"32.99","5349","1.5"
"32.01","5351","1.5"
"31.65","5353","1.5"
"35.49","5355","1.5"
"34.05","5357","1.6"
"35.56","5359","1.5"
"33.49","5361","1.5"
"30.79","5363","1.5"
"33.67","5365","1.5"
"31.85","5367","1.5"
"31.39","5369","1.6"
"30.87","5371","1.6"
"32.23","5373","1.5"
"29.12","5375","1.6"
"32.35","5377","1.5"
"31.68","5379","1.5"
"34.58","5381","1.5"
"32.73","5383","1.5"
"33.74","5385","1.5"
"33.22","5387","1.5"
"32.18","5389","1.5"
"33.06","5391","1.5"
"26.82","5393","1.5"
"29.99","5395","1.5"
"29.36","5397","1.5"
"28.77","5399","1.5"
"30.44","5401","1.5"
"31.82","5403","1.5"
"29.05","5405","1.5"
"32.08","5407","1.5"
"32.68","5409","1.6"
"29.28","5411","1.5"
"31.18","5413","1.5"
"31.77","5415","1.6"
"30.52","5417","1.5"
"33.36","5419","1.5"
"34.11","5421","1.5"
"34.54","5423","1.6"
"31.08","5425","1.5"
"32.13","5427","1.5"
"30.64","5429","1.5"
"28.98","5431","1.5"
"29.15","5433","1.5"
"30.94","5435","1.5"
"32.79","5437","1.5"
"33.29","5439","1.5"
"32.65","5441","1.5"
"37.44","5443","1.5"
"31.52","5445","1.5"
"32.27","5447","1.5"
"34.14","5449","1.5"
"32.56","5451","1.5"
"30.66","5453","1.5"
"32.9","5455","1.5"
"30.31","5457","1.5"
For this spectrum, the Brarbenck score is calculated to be 3.1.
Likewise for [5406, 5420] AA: 2.2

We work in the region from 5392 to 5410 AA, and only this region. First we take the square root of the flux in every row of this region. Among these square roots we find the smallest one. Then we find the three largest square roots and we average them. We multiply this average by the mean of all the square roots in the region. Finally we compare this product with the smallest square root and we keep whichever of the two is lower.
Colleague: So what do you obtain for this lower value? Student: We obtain 5.18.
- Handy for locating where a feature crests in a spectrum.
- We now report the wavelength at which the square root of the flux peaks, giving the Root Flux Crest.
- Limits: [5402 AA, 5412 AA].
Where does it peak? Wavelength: 5409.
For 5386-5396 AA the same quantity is 5387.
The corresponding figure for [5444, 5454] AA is 5449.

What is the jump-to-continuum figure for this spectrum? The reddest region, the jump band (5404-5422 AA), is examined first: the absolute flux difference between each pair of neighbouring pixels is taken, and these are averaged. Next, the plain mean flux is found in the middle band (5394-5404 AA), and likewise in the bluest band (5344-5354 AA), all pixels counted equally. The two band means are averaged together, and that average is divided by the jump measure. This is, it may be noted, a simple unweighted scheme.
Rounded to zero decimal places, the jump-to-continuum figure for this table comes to 17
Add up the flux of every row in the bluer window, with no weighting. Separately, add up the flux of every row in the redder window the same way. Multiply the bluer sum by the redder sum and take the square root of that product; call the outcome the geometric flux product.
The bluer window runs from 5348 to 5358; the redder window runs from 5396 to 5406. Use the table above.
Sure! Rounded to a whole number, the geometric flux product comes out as 158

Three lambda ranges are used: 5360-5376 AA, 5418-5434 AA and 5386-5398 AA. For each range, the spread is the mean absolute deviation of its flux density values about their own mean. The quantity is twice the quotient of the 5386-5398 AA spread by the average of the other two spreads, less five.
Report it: -2.2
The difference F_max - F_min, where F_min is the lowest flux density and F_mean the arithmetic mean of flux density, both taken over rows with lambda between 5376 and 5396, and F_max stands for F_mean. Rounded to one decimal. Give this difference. 5.2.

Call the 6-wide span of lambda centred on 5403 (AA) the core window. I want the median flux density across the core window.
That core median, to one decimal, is 30.4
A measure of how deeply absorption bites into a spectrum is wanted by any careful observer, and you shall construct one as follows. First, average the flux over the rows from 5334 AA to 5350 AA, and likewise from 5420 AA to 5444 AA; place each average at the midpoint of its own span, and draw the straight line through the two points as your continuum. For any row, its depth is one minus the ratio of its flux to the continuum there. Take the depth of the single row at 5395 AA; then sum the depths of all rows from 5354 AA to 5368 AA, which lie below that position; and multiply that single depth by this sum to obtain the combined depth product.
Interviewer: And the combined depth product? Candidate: -0.023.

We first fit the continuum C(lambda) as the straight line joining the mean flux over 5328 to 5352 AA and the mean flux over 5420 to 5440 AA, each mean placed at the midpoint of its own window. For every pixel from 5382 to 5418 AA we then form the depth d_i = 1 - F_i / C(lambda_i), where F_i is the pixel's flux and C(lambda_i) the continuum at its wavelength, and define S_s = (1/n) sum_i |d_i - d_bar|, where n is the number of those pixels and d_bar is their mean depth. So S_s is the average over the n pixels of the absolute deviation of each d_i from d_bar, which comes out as 0.049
